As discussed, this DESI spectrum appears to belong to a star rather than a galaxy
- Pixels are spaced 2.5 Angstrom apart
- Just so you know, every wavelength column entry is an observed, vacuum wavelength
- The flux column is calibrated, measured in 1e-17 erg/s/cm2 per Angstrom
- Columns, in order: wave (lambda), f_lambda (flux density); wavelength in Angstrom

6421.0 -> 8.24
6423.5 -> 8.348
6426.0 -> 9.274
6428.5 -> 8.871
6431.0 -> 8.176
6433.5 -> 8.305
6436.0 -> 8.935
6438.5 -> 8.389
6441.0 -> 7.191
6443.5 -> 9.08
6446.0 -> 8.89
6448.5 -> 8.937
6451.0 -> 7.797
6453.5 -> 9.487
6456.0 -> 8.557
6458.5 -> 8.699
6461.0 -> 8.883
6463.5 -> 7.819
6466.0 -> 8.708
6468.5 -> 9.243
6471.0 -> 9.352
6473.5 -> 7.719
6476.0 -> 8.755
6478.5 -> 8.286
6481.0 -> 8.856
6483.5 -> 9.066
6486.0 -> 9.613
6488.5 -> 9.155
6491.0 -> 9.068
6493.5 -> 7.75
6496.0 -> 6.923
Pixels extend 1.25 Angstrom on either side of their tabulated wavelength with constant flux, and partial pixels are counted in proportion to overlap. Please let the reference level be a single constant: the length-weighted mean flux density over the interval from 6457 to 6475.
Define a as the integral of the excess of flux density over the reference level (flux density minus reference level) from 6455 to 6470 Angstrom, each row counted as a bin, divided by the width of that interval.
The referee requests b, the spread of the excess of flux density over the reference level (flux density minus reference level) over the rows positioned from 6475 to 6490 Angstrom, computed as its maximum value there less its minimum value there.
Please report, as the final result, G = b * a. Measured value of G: 0.04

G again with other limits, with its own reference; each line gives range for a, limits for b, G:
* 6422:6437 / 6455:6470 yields 0.01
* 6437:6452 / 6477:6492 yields -0.31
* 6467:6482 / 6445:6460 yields 0.11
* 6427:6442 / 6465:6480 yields -0.47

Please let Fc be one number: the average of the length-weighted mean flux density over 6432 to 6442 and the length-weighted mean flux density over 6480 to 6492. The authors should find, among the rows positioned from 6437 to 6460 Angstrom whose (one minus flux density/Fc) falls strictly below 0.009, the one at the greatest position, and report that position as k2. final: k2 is 6458.5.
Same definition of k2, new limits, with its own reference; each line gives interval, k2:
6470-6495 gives 6491.0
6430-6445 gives 6443.5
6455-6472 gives 6471.0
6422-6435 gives 6428.5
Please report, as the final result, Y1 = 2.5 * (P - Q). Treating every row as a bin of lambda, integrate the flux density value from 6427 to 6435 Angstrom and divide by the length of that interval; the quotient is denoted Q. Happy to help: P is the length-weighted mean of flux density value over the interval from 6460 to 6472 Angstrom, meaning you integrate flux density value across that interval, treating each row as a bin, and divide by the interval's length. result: 0.74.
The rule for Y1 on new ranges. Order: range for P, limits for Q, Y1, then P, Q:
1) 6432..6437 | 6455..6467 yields 0.13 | 8.58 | 8.53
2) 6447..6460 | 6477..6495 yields -0.24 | 8.70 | 8.80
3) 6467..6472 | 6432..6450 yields 1.87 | 9.27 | 8.52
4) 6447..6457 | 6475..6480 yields 0.44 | 8.70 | 8.53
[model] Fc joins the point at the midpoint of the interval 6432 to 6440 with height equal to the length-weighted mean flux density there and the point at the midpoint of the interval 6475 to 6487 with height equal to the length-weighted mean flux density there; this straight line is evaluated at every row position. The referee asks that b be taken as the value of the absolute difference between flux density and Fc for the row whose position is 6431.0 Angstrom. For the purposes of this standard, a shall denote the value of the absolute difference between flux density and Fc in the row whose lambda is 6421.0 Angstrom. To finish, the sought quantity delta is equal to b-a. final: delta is 0.2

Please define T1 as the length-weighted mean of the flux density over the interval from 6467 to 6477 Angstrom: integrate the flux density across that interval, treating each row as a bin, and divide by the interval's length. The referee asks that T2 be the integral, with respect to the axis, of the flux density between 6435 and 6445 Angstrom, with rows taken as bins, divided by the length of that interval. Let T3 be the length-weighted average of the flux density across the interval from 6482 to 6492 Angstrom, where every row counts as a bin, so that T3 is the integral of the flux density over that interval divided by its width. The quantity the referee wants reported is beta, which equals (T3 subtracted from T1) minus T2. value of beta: -8.85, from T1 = 8.8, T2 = 8.40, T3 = 9.22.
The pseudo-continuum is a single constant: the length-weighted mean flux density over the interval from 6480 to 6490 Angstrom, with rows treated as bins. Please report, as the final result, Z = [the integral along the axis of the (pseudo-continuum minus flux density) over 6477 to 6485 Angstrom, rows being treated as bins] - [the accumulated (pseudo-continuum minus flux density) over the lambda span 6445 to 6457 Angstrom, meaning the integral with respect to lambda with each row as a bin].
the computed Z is -2.0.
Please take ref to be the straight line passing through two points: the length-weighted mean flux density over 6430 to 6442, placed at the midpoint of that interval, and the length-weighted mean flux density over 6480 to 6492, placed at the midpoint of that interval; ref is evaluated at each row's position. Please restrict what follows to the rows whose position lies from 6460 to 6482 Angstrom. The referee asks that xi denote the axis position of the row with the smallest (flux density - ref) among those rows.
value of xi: 6473.5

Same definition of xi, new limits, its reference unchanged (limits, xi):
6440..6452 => 6441.0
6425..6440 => 6431.0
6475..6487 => 6478.5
